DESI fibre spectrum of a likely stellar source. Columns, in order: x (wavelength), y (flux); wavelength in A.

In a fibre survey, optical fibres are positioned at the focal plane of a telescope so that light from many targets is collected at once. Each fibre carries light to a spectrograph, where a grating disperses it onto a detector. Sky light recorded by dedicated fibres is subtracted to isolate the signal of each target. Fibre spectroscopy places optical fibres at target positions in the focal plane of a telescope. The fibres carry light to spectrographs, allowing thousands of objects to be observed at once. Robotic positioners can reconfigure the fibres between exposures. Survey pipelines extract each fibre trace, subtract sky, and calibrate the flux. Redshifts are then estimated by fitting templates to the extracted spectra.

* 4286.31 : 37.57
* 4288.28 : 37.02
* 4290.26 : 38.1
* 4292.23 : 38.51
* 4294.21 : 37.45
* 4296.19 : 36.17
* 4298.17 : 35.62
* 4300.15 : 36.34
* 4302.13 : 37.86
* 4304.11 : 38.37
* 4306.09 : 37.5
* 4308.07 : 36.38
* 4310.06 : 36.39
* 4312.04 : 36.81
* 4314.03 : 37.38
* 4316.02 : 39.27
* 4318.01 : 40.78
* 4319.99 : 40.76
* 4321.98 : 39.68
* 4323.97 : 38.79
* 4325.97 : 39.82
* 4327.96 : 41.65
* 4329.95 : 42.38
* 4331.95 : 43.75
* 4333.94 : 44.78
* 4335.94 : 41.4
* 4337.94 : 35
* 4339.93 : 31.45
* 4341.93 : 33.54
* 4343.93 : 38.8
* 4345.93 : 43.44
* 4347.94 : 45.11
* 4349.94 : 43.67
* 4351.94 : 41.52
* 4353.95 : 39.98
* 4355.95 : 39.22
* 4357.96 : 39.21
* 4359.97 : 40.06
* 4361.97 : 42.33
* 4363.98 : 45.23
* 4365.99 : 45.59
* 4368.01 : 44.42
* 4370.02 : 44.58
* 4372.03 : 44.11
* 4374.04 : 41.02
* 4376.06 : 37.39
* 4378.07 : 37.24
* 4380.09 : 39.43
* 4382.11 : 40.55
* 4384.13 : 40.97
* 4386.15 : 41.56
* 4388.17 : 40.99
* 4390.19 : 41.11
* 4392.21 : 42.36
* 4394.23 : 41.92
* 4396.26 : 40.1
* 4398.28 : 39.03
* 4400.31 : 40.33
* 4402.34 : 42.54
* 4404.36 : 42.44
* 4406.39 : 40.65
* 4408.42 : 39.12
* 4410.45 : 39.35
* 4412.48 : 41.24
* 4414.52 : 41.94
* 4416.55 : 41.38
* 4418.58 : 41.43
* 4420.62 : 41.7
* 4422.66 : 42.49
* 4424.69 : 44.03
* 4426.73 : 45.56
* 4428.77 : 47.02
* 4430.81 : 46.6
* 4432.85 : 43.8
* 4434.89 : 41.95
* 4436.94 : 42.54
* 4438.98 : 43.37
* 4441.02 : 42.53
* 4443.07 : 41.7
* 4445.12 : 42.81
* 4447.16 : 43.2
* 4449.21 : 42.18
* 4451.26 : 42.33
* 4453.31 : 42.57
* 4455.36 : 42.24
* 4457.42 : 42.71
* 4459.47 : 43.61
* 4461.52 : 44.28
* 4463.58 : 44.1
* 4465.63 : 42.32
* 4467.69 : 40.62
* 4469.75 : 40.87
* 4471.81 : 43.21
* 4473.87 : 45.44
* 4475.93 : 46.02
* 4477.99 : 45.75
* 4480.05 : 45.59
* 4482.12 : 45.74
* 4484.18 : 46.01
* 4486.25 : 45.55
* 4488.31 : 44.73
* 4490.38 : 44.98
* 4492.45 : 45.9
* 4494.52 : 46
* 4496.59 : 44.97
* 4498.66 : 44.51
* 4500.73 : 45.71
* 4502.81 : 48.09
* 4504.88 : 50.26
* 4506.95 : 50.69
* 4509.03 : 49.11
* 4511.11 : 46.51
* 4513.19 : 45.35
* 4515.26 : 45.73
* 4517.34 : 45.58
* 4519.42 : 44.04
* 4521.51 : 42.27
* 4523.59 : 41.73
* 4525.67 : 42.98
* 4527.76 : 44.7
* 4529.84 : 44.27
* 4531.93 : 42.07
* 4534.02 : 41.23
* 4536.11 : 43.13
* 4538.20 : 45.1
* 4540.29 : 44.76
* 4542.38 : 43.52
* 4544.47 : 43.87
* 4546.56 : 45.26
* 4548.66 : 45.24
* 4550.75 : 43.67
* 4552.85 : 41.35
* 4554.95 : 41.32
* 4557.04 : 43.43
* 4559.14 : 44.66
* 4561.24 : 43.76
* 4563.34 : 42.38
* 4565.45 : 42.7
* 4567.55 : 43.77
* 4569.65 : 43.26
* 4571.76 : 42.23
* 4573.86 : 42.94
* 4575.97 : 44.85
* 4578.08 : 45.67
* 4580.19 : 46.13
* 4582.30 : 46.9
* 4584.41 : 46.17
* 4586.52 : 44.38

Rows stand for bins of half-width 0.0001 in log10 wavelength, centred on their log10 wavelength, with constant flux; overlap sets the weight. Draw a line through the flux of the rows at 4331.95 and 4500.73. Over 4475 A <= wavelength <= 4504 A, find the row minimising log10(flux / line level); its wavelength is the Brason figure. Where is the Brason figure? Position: 4498.66 A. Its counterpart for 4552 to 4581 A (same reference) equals 4554.95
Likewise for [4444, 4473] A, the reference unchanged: 4467.69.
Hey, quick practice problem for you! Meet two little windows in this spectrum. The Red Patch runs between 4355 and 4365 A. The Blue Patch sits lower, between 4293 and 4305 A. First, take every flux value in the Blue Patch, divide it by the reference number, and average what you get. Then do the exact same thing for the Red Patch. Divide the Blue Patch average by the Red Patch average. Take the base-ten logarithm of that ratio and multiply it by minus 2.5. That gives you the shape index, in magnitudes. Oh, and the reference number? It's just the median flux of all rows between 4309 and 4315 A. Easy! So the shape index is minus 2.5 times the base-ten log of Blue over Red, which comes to 0.118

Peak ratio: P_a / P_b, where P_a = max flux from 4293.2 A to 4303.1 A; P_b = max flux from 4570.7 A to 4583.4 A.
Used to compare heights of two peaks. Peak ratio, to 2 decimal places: 0.81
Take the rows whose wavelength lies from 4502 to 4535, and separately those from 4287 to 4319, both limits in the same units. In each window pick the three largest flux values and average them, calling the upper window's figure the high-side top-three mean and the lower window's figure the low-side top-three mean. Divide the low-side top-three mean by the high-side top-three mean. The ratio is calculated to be 0.790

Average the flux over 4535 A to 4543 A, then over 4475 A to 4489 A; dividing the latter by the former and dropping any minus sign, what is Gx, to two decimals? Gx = 1.03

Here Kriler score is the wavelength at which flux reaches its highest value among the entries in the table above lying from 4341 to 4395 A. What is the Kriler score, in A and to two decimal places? 4365.99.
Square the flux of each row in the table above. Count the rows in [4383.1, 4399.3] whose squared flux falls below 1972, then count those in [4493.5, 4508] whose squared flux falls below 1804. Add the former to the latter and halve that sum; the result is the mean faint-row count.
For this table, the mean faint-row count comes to 4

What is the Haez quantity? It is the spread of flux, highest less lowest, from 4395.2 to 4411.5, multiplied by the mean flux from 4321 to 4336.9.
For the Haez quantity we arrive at 146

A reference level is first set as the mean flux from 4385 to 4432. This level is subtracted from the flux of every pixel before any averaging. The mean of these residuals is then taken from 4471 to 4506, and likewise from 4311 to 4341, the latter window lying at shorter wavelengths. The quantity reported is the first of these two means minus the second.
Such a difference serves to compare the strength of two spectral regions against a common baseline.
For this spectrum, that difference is 6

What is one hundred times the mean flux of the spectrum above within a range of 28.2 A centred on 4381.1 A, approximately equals 4126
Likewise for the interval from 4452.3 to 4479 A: 4336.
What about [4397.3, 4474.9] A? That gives 4251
